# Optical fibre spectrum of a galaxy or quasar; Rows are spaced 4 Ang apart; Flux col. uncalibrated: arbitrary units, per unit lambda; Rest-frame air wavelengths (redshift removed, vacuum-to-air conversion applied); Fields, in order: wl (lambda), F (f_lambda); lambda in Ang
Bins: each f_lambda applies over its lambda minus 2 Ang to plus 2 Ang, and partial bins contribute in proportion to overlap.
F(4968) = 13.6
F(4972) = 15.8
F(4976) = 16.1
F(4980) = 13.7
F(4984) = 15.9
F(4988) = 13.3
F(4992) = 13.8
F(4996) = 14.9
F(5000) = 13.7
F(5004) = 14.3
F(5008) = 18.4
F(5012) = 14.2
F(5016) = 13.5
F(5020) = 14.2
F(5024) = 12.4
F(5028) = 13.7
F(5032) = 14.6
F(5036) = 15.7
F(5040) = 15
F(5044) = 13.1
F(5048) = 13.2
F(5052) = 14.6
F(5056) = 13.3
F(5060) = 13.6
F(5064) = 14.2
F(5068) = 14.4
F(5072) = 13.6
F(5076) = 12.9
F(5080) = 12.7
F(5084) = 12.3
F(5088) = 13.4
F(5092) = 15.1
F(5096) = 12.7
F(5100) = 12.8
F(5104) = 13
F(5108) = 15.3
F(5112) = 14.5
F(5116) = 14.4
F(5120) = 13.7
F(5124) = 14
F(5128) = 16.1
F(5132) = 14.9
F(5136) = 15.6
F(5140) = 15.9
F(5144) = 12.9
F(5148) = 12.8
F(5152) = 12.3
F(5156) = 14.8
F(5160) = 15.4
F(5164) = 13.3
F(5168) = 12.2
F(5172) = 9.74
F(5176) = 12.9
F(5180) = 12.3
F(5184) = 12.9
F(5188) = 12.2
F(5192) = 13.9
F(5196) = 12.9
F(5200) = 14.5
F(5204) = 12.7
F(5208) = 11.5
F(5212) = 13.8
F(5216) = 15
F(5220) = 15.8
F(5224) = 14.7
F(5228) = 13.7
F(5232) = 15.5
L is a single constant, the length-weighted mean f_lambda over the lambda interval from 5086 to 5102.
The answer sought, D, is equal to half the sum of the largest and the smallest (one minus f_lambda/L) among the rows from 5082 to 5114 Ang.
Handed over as -0.02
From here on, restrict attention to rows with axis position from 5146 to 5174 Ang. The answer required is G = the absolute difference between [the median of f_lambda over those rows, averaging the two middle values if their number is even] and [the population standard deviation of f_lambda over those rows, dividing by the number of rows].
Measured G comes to 11.1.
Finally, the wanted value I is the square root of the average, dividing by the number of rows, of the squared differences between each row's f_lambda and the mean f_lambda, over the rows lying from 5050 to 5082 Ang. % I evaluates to 0.65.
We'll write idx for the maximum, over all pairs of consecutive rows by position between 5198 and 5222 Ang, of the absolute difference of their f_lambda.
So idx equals 2.3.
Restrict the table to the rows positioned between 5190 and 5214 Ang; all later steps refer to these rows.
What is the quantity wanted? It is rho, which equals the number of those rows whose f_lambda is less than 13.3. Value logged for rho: 3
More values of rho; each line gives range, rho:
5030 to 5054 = 2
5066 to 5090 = 3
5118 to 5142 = 0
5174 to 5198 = 5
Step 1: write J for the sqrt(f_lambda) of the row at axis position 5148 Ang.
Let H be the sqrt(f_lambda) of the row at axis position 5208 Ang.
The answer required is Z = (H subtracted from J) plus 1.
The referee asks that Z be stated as 1.2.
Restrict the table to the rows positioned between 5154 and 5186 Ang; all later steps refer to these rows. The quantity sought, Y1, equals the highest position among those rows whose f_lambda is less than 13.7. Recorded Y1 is 5184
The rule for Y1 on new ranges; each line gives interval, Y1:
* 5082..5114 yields 5104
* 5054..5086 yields 5084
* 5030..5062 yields 5060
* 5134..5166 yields 5164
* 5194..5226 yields 5208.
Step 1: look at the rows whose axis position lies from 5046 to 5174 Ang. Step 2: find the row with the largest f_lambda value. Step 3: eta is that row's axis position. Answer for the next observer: 5128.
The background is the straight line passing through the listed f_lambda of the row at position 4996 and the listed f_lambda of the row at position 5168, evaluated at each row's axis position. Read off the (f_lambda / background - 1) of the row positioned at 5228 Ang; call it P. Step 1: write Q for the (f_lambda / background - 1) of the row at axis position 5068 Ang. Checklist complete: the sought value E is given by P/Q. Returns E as 4.7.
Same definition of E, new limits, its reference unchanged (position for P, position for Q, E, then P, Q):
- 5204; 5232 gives 0.2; 0.09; 0.385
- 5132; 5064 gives 6.3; 0.17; 0.027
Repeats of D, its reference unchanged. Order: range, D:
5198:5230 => -0.01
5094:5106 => 0.05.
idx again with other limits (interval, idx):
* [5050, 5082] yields 1.3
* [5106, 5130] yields 2.1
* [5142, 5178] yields 3.2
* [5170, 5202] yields 3.2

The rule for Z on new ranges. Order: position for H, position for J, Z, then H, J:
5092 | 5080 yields 0.7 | 3.89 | 3.56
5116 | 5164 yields 0.9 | 3.79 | 3.65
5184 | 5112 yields 1.2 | 3.59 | 3.81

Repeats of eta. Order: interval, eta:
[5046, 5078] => 5052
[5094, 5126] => 5108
